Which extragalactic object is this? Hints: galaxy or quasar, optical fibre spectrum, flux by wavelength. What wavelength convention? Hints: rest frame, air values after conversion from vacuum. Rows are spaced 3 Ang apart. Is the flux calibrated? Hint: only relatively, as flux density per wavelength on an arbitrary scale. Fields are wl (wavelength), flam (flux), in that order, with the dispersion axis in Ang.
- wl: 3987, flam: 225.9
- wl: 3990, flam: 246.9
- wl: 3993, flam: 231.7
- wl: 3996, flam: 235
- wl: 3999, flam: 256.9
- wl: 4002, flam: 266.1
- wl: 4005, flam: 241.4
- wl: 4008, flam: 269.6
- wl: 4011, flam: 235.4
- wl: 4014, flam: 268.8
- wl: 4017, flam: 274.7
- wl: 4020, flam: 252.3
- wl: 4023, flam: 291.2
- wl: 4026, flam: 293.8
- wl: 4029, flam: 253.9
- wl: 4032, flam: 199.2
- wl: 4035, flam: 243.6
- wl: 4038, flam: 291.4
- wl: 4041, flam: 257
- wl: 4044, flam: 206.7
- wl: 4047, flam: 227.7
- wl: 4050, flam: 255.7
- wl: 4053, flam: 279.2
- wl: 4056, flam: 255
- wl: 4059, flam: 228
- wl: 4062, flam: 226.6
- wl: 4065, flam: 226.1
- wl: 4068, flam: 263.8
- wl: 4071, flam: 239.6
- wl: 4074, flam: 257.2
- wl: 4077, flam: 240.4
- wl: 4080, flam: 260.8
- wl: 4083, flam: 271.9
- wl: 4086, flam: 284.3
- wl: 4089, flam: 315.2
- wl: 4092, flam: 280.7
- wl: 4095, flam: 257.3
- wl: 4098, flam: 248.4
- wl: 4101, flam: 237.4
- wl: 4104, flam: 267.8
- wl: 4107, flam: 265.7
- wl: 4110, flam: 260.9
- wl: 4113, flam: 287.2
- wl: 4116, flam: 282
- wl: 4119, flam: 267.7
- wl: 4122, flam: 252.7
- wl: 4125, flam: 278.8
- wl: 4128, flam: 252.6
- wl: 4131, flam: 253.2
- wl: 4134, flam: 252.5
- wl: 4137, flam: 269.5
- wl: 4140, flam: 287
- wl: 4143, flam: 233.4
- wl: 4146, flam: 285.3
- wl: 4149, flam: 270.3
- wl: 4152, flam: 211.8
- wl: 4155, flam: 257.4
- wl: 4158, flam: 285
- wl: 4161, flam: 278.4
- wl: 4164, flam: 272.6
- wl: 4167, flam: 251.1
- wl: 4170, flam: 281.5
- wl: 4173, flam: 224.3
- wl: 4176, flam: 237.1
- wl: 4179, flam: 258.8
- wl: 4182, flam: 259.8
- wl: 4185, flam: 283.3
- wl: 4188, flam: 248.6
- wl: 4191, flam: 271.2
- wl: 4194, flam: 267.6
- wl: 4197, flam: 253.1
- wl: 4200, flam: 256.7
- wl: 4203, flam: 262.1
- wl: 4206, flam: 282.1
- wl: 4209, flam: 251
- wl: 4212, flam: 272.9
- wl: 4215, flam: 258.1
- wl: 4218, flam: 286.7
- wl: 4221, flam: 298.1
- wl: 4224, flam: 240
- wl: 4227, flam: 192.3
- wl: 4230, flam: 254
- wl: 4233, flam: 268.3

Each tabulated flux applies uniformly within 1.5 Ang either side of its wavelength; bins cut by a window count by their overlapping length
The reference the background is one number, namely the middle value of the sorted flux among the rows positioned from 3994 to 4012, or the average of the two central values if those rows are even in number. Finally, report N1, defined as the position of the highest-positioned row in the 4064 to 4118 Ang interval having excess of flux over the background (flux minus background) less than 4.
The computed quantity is 4101 Ang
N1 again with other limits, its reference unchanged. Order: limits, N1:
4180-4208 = 4197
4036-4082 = 4077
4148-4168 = 4167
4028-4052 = 4047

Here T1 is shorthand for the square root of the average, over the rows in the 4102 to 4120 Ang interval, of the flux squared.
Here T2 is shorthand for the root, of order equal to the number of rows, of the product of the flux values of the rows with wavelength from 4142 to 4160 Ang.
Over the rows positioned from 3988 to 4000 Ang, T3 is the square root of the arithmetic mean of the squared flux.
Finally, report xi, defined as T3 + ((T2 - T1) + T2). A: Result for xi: 482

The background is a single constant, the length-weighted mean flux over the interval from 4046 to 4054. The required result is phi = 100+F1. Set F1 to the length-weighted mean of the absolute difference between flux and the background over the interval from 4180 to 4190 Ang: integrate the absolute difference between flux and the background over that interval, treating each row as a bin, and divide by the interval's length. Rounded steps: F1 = 13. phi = 113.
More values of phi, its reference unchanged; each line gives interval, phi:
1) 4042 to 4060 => 121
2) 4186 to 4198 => 110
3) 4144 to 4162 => 124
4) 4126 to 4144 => 112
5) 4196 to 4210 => 109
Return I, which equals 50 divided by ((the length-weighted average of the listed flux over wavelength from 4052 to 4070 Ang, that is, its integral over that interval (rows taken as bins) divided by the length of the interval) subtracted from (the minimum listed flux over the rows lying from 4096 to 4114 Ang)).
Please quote -6.3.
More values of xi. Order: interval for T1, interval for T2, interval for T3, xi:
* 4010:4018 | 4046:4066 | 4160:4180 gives 482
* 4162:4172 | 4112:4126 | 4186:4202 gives 538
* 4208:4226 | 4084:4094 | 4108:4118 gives 594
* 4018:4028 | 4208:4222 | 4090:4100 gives 528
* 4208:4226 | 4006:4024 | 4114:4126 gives 531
